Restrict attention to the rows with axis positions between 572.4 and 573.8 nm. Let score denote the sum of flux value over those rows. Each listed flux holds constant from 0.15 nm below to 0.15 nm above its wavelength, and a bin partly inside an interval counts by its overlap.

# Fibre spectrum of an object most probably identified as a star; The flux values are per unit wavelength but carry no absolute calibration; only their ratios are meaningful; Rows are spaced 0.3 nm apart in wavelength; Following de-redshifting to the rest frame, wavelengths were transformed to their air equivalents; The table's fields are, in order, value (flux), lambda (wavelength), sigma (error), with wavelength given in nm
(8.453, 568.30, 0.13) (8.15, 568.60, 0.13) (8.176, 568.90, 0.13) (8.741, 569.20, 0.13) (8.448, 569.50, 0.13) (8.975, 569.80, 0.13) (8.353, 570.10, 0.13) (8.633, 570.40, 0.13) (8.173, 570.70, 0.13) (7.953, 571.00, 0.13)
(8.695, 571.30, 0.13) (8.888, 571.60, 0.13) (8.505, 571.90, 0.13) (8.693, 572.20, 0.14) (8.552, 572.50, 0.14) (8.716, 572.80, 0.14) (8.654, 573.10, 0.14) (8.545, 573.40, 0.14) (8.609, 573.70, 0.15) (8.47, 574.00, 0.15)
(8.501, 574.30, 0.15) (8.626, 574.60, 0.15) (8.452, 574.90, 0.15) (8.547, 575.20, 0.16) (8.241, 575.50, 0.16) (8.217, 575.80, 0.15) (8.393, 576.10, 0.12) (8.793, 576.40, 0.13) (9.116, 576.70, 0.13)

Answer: 43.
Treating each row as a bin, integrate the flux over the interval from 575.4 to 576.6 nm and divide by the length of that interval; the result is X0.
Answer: 8.45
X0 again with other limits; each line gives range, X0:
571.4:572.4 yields 8.69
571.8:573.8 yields 8.61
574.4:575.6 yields 8.48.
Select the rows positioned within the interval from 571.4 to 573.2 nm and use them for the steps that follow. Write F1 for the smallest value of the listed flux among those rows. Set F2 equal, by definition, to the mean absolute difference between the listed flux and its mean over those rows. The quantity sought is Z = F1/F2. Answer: 87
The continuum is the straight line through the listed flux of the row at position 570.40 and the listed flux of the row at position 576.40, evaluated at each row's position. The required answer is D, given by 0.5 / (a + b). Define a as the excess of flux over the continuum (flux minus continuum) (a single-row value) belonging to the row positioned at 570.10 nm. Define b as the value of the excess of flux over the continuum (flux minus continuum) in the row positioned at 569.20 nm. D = -3.8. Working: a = -0.3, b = 0.14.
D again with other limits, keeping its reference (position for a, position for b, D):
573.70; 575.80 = -0.7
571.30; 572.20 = 10.0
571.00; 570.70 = -0.4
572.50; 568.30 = -1.9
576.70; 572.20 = 1.5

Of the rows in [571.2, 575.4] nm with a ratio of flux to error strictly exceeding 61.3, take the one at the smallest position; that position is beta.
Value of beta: 571.30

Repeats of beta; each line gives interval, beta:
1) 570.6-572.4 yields 570.70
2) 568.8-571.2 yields 568.90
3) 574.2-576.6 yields 576.10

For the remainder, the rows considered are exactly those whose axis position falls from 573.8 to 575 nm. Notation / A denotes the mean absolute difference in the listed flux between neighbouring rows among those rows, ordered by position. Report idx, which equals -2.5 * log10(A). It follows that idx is 2.4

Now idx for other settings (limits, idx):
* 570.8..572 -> 0.9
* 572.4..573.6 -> 2.4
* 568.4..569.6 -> 1.3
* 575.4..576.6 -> 1.7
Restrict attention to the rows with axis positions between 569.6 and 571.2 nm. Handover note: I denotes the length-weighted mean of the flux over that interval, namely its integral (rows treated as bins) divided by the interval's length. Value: 8.43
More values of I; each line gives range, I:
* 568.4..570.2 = 8.48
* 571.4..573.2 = 8.67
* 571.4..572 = 8.71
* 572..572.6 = 8.62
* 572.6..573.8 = 8.63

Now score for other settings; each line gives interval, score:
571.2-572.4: 35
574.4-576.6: 59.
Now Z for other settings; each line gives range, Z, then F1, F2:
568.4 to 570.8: 33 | 8.15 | 0.245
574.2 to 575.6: 81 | 8.241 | 0.102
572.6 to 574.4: 110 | 8.47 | 0.077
